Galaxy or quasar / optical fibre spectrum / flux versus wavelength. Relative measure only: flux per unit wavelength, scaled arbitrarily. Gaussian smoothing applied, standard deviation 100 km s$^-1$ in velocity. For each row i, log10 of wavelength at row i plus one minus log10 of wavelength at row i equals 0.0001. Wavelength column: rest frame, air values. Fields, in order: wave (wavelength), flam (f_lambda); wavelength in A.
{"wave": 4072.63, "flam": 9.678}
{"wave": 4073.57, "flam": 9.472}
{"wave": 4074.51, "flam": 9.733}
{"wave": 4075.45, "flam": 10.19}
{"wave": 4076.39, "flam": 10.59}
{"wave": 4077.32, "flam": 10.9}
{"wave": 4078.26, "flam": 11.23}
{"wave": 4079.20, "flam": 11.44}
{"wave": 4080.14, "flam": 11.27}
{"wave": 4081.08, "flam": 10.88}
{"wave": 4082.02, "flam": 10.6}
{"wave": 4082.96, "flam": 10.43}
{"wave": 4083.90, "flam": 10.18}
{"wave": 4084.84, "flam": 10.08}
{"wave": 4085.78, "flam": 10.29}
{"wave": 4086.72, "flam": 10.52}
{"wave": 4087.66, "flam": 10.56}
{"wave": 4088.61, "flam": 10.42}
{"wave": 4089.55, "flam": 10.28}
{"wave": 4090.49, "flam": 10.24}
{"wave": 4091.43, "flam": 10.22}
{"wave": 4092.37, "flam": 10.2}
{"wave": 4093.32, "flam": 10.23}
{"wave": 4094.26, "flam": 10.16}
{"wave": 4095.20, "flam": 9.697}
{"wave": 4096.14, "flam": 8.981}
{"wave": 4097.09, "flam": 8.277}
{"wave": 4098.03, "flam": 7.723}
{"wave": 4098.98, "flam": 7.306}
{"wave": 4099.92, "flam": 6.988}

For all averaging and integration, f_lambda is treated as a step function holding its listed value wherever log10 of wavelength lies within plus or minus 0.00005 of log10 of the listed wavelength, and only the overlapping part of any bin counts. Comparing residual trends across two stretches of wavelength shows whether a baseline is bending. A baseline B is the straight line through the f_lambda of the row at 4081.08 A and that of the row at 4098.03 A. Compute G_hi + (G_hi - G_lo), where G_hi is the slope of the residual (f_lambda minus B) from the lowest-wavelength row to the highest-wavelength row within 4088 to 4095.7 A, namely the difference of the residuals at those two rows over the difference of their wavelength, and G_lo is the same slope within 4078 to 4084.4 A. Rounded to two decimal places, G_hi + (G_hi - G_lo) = 0.15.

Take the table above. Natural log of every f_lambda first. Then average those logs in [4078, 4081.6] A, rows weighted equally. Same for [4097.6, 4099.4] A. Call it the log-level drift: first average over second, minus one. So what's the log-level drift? 0.20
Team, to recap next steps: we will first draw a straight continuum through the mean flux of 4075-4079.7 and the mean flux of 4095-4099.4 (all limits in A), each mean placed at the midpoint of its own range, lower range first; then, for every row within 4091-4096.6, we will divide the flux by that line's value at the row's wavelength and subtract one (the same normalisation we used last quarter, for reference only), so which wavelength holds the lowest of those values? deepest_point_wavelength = 4096.14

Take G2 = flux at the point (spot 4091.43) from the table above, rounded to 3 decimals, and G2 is 10.220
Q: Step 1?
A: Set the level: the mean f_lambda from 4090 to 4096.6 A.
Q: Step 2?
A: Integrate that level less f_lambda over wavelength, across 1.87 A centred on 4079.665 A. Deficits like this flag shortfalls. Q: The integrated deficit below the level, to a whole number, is -3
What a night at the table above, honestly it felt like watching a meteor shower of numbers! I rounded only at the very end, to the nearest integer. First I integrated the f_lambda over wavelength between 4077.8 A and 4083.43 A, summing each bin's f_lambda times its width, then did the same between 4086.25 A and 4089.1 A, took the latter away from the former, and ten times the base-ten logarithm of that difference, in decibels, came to 15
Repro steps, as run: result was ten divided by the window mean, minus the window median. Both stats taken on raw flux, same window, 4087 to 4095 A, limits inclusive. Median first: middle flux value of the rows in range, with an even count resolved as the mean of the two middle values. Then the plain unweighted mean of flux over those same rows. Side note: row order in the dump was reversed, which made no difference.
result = -9.3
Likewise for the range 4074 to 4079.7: -9.8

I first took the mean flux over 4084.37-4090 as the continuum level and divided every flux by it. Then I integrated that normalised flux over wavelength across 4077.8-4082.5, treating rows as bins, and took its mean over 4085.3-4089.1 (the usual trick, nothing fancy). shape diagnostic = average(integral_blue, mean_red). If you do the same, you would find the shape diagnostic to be 3.0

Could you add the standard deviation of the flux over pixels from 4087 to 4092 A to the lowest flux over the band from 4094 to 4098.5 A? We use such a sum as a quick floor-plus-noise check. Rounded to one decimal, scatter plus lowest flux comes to 7.9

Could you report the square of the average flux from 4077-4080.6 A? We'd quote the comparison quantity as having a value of 126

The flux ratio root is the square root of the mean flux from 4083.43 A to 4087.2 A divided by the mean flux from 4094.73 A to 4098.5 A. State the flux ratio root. 1.09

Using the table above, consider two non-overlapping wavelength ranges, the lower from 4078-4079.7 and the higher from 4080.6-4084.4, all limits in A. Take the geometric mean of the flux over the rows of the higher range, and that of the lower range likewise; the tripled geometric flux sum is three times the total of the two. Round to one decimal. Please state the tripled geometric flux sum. 65.6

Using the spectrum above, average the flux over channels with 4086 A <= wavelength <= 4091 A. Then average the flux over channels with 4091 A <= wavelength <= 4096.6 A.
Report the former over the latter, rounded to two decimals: 1.05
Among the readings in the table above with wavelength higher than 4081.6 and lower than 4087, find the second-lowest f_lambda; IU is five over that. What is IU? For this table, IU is 0.491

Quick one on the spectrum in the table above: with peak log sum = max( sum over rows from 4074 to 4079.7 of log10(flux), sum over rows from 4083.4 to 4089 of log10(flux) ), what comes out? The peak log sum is 6.17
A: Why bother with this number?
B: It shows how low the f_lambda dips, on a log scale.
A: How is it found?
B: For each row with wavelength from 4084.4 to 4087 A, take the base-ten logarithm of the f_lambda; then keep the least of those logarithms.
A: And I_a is 1.00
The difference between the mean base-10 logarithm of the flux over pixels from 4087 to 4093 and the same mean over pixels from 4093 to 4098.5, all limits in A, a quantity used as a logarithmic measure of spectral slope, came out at 0.053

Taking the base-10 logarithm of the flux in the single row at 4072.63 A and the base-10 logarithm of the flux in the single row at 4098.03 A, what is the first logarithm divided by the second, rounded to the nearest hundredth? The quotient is 1.11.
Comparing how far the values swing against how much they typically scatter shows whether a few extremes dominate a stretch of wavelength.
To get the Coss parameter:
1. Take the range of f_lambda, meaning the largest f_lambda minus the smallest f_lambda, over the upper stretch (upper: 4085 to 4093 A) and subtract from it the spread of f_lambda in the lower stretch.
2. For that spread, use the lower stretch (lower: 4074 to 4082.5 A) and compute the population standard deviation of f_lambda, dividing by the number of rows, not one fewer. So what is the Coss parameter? -0.16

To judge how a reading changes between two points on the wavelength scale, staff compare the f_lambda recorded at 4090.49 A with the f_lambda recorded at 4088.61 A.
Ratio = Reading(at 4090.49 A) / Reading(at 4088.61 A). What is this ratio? 1.0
